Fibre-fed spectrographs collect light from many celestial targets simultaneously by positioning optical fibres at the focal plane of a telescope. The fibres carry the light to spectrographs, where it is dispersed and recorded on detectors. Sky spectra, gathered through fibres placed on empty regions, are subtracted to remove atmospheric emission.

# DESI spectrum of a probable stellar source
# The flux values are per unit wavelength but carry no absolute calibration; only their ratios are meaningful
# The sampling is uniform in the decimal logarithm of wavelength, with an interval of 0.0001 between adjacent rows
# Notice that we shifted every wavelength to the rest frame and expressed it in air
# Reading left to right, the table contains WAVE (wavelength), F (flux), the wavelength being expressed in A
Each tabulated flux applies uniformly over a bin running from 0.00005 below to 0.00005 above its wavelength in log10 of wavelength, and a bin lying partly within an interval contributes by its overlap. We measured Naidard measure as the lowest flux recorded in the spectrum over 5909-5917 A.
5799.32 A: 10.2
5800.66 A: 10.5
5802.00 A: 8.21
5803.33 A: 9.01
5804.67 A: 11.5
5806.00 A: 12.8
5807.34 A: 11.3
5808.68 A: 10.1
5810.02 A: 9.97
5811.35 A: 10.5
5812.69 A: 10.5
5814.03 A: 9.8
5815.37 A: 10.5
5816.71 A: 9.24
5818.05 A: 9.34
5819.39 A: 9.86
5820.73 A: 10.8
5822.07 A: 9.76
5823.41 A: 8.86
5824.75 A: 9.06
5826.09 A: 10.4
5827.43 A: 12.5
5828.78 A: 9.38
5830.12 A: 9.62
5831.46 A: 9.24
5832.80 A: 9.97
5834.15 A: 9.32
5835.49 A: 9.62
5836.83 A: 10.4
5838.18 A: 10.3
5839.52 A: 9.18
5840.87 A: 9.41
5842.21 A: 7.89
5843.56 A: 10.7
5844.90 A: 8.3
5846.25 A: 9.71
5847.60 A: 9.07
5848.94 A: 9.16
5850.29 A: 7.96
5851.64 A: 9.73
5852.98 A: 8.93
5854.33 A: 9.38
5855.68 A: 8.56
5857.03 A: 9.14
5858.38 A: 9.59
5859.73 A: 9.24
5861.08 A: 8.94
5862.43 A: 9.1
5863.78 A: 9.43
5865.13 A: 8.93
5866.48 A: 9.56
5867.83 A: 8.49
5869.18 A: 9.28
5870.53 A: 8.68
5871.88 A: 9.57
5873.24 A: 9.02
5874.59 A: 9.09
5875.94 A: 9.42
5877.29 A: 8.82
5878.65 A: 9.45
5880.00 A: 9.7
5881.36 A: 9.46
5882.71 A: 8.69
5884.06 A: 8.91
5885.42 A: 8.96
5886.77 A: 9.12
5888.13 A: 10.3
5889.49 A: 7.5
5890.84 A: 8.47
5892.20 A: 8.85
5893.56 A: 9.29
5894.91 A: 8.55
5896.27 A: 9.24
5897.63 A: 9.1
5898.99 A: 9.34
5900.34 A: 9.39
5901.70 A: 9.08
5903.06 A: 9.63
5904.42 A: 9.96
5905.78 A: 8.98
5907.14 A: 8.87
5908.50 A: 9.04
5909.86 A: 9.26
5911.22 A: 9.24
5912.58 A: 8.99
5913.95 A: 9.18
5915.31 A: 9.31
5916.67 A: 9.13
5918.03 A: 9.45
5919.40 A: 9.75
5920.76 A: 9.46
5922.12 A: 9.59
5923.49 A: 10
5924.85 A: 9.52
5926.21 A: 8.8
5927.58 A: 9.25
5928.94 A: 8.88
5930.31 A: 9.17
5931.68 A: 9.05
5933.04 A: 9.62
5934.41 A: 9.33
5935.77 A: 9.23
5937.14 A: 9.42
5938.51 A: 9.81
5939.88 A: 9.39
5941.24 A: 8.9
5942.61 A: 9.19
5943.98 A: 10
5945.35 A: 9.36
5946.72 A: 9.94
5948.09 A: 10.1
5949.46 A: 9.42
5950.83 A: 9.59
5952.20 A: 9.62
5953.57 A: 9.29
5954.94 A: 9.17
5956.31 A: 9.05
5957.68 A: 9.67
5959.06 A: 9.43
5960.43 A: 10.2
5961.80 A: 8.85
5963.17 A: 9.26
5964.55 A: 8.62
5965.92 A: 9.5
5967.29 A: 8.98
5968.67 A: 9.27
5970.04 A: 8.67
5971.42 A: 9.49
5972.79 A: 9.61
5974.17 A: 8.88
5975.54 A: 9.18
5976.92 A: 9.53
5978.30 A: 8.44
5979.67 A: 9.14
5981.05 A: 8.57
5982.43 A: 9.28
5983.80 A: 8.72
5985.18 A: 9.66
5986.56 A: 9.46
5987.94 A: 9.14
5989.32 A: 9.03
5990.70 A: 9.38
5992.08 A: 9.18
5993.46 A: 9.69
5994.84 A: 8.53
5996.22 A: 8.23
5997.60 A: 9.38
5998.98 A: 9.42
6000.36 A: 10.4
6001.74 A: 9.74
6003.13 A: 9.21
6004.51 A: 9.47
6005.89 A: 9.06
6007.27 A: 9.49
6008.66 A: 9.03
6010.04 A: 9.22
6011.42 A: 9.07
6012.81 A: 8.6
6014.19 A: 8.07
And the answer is 8.99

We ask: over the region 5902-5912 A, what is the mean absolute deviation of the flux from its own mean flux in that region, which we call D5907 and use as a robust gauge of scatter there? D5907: 0.29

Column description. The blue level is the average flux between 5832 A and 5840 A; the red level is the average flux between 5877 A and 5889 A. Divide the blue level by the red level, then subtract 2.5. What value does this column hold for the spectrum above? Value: -1.44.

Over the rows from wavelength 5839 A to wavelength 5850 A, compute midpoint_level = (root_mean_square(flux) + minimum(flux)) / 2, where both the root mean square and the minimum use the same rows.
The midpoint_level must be 8.6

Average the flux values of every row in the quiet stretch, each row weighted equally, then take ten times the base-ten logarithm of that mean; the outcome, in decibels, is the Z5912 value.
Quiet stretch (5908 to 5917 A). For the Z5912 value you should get 9.62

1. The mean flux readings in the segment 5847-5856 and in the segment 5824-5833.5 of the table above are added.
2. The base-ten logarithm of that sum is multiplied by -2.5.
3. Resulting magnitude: -3.20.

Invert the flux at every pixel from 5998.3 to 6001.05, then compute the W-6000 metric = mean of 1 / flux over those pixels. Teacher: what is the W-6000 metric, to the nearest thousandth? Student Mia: 0.101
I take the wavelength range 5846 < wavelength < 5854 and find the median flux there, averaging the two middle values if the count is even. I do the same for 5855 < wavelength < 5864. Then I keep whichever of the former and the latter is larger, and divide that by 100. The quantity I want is 0.091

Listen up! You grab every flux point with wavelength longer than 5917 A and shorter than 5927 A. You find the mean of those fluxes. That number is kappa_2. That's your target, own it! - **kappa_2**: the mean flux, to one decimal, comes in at 9.5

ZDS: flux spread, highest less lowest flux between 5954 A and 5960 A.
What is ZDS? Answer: 0.6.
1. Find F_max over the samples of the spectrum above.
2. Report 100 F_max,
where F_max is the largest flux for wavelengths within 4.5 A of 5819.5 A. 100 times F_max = 1080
